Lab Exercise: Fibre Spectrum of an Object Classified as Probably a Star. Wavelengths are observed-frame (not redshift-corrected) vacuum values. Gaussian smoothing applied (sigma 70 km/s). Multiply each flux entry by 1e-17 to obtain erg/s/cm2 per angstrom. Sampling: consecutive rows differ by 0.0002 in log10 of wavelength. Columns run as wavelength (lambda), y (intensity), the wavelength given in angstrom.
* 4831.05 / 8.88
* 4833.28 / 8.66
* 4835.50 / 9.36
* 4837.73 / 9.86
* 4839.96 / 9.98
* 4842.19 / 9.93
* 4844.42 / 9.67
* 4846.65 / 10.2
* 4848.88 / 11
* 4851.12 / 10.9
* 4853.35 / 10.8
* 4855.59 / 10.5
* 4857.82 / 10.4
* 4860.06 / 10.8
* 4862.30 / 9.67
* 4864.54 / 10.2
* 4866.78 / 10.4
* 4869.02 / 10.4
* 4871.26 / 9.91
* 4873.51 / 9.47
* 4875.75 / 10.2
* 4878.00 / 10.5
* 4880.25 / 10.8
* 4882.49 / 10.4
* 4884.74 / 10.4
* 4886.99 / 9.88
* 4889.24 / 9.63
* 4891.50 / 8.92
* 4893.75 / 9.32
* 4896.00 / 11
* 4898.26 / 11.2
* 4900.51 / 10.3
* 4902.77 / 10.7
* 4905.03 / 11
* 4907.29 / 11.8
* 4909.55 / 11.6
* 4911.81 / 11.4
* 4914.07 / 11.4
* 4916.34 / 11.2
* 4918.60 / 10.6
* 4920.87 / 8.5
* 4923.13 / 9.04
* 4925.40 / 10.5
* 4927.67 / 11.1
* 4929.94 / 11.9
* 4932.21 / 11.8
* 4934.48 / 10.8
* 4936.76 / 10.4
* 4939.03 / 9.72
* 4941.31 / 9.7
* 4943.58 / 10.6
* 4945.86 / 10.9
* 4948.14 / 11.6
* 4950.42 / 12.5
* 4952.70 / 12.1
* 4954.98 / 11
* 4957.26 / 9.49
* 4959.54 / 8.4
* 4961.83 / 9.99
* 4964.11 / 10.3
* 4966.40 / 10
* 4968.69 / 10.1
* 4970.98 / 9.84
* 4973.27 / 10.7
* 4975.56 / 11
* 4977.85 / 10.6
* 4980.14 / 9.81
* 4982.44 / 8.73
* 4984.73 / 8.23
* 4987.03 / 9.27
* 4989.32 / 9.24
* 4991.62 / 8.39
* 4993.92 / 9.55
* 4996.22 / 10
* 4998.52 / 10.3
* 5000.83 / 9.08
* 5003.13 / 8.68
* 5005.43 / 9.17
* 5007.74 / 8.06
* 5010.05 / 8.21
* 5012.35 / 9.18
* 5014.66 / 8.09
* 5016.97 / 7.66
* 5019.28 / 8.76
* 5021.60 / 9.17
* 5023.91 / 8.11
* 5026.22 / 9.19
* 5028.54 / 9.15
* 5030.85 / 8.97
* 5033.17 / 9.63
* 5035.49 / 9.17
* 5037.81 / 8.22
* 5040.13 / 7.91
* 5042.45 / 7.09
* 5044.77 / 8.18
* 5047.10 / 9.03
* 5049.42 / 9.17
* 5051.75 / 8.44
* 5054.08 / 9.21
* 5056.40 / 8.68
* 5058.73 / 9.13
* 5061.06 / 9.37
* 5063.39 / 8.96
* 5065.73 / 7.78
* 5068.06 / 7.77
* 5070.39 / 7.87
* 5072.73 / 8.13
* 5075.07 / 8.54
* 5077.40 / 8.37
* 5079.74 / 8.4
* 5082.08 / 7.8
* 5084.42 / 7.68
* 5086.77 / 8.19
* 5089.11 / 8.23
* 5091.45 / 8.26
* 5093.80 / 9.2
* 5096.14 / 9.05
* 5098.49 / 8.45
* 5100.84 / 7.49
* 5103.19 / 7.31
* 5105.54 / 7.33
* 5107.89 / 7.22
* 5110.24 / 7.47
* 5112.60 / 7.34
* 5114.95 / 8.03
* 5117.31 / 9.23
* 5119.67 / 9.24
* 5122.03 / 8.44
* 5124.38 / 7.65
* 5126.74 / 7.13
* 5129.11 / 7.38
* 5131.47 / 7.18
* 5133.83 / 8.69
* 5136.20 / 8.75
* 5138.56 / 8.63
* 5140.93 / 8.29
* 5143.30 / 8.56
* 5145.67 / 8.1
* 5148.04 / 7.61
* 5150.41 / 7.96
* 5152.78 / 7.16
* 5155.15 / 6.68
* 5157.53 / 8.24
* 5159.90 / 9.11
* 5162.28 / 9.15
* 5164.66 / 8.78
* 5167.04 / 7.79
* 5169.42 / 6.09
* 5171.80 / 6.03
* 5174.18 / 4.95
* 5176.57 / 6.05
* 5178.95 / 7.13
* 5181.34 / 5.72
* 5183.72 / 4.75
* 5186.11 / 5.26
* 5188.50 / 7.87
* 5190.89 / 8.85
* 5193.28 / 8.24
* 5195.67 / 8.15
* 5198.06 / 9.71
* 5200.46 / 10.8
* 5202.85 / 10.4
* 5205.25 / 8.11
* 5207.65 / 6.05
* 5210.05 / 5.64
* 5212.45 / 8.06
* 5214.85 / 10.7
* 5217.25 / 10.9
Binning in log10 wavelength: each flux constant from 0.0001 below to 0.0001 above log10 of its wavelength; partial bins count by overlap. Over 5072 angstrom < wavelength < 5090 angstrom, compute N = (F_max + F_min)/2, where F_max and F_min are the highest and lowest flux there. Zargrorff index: 8.1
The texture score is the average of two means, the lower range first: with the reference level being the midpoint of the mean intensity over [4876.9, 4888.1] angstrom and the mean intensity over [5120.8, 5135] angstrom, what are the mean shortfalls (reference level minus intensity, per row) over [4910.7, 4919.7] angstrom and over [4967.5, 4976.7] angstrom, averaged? -1.7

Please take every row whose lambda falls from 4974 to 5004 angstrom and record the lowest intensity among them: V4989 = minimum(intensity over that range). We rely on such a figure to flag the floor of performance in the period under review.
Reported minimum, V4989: 8.23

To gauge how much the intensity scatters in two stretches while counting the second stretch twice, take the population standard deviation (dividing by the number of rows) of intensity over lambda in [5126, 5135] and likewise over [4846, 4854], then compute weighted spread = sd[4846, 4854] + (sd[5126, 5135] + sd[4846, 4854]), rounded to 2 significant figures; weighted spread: 1.3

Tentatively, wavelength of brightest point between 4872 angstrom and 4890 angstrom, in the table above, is 4880.25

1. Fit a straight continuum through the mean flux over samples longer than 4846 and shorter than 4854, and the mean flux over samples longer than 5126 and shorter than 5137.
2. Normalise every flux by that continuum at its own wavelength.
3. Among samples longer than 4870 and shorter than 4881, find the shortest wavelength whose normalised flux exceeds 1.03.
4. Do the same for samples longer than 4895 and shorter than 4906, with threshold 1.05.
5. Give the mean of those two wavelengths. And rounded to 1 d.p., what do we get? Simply 4888.1 angstrom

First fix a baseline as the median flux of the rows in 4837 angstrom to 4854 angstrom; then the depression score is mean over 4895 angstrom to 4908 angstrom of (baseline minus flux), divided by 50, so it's -0.02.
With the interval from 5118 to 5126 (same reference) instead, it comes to 0.03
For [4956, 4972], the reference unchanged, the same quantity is 0.01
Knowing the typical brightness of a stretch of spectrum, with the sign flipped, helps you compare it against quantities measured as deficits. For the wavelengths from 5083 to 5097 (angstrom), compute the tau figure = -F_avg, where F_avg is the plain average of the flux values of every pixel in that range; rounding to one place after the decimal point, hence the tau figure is -8.4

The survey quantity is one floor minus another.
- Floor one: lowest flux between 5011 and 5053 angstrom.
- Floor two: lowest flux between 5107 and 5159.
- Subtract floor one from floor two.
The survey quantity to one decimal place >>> -0.4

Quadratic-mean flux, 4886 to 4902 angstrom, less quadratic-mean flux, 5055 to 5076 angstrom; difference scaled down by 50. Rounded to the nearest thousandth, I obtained 0.032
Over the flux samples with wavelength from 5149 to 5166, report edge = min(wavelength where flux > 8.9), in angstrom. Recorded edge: 5159.90 angstrom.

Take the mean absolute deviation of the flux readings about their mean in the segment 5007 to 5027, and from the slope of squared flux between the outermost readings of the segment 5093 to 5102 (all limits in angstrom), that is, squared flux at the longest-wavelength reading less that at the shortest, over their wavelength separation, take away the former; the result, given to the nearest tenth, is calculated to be -4.6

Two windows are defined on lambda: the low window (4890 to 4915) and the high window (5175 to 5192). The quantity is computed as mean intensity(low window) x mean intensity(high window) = 70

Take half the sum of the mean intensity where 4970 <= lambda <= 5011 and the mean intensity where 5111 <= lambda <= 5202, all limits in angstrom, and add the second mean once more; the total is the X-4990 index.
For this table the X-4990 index 16.3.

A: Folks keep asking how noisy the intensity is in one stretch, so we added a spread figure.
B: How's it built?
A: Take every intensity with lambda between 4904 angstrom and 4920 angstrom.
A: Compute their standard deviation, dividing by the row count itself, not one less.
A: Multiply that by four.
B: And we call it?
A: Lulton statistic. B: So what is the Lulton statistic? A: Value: 1.5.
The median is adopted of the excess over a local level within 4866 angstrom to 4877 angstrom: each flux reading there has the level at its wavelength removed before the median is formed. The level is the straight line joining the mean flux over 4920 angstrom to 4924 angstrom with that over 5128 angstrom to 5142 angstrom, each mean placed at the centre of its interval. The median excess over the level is 1.3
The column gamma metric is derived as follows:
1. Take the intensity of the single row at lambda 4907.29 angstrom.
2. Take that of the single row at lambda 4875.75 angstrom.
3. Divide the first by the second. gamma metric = 1.2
